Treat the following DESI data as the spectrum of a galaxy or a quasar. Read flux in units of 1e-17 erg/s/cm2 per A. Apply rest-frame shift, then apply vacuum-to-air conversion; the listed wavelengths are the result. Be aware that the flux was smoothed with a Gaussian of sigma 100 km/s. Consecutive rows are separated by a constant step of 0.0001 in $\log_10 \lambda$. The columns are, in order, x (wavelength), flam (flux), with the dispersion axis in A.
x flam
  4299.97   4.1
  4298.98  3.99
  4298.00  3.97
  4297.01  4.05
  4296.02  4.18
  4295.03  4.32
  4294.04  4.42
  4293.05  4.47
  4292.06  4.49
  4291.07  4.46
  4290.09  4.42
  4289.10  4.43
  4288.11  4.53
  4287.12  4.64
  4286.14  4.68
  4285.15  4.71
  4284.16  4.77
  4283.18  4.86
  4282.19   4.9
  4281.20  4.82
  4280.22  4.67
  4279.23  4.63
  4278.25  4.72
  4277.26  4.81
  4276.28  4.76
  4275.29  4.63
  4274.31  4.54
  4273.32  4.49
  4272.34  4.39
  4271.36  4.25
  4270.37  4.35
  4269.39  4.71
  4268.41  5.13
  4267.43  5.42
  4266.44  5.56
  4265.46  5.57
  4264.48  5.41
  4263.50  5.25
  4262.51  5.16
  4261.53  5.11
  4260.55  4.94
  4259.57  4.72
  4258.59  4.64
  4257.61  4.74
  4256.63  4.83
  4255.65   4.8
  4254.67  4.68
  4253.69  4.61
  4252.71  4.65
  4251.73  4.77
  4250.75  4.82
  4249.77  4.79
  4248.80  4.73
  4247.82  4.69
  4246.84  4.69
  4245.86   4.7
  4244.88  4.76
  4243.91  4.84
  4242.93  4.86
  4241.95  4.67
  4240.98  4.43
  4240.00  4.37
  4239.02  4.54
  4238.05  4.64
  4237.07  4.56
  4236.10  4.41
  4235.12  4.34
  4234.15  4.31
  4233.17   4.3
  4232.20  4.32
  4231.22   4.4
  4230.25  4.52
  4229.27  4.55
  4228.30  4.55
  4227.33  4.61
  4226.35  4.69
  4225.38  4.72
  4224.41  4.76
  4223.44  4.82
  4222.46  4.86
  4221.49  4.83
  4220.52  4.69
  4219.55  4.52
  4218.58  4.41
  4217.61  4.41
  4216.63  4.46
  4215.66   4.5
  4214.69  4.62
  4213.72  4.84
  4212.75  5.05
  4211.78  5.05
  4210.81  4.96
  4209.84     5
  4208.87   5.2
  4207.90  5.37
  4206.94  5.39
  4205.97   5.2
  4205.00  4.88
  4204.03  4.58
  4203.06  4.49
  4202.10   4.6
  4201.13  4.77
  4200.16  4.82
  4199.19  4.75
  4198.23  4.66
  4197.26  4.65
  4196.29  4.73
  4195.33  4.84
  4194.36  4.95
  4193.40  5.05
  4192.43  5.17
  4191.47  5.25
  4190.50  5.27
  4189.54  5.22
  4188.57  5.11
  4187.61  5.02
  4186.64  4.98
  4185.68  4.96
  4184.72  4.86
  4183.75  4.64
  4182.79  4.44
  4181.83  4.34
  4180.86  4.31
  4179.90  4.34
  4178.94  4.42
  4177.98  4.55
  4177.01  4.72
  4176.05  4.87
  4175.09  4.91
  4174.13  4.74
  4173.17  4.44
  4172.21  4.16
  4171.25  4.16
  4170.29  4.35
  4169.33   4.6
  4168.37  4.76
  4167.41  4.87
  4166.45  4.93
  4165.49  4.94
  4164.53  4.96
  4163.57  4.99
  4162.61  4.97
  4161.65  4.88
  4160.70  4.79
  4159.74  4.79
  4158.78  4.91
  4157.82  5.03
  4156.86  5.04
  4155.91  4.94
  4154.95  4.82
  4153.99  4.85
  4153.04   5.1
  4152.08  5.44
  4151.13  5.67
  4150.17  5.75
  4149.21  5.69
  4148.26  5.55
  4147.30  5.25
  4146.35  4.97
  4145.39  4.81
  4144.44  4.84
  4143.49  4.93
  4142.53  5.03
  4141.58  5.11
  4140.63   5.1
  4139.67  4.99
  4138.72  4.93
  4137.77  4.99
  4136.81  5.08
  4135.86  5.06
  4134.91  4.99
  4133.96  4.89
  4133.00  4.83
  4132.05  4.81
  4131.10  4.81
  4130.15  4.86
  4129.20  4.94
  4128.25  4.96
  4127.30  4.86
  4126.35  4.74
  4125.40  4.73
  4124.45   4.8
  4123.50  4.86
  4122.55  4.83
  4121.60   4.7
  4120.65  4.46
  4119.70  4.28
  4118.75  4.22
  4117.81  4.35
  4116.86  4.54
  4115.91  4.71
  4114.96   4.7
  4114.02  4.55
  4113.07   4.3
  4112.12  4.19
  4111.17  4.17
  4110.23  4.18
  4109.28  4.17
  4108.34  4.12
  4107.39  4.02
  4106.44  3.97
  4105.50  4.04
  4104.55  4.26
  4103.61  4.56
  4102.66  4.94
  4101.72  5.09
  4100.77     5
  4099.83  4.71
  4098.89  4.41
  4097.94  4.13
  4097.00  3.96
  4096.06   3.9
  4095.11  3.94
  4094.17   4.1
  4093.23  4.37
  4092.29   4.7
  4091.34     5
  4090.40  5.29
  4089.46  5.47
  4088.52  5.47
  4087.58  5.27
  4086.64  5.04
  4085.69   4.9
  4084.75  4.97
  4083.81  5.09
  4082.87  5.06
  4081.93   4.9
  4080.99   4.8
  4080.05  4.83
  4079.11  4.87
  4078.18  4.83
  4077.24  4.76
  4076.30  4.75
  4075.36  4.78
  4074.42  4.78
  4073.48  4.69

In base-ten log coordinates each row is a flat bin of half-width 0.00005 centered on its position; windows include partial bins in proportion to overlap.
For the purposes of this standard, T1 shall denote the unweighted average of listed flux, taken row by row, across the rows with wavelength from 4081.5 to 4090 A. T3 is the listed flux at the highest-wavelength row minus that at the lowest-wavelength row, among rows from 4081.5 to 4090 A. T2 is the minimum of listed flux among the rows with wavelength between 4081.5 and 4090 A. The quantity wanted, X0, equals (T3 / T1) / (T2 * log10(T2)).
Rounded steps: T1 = 5.1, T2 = 4.9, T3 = 0.57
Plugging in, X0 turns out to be 0.033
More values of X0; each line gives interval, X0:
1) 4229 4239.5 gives -0.001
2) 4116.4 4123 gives 0.025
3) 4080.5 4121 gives -0.032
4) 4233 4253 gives 0.028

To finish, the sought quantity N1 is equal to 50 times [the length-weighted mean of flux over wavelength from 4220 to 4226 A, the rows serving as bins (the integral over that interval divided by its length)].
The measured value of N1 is 239.1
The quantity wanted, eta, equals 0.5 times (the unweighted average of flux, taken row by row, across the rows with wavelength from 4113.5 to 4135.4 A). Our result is 2.36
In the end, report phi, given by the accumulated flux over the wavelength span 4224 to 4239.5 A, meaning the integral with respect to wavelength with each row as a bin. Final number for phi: 70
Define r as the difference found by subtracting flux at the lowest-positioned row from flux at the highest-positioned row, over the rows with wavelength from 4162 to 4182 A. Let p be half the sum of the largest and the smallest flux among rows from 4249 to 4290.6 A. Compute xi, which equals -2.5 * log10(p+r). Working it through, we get -1.58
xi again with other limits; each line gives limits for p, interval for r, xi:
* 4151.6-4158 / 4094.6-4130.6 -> -1.95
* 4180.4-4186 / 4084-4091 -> -1.74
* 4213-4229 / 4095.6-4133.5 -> -1.86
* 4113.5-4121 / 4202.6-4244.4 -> -1.71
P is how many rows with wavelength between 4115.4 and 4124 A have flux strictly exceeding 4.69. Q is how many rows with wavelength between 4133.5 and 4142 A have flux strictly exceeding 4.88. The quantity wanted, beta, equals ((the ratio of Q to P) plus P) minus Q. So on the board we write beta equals -3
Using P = 4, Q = 9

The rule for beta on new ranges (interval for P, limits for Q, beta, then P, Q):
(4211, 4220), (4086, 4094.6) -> -1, 3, 6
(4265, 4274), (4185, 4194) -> -2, 5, 9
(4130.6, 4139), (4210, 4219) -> 6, 9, 3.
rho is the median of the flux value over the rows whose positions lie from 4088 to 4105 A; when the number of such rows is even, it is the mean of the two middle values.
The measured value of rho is 4.63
